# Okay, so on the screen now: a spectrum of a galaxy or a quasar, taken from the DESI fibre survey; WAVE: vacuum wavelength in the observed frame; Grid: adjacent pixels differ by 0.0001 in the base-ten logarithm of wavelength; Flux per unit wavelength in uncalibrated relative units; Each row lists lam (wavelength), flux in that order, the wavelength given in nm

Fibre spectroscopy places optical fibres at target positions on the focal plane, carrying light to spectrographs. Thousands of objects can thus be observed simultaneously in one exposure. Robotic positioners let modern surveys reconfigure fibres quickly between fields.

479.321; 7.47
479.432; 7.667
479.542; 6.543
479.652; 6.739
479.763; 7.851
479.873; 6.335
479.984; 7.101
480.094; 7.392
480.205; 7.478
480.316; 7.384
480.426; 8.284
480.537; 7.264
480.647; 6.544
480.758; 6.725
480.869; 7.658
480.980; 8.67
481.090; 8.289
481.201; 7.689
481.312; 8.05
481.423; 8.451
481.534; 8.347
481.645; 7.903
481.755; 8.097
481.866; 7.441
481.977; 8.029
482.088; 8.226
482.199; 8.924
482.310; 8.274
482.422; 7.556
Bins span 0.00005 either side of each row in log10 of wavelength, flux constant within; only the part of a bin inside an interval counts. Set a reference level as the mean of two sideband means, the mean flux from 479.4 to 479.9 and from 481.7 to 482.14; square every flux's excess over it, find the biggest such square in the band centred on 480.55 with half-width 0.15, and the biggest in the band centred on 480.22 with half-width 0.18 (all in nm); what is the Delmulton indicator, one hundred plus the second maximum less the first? 99.1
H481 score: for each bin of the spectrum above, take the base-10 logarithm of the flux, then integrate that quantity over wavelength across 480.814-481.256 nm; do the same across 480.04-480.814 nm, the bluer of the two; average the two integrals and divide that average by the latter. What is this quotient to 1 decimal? 0.8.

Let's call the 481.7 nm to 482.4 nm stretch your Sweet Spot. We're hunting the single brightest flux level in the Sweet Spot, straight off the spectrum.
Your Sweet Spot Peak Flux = 8.924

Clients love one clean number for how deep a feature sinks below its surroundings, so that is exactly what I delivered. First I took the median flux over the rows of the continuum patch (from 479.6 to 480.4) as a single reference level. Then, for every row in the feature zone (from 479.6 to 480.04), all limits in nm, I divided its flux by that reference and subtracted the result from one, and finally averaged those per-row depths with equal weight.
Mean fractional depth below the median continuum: 0.051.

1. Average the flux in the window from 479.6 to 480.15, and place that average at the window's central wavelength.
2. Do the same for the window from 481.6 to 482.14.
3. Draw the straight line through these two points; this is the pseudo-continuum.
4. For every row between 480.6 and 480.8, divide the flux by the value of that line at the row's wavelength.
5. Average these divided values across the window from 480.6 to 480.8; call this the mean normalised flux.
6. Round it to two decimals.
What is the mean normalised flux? 0.89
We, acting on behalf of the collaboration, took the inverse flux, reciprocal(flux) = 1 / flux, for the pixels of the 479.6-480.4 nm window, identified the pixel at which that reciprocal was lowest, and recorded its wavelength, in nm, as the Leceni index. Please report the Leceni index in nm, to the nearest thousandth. 479.763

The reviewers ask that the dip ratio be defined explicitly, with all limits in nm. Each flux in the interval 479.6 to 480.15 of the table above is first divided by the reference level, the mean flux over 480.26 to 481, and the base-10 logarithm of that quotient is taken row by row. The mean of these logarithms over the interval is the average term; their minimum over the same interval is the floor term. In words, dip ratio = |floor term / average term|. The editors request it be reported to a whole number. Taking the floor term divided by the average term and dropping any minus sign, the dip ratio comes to 3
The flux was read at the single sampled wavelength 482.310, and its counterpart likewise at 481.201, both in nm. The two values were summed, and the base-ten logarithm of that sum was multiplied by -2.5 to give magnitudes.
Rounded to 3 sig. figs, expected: -3.01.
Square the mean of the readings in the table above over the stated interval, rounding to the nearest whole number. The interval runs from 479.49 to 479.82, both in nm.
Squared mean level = 50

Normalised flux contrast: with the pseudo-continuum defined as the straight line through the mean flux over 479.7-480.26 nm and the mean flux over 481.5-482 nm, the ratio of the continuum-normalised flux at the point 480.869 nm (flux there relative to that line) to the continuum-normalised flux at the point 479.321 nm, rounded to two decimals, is 0.94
